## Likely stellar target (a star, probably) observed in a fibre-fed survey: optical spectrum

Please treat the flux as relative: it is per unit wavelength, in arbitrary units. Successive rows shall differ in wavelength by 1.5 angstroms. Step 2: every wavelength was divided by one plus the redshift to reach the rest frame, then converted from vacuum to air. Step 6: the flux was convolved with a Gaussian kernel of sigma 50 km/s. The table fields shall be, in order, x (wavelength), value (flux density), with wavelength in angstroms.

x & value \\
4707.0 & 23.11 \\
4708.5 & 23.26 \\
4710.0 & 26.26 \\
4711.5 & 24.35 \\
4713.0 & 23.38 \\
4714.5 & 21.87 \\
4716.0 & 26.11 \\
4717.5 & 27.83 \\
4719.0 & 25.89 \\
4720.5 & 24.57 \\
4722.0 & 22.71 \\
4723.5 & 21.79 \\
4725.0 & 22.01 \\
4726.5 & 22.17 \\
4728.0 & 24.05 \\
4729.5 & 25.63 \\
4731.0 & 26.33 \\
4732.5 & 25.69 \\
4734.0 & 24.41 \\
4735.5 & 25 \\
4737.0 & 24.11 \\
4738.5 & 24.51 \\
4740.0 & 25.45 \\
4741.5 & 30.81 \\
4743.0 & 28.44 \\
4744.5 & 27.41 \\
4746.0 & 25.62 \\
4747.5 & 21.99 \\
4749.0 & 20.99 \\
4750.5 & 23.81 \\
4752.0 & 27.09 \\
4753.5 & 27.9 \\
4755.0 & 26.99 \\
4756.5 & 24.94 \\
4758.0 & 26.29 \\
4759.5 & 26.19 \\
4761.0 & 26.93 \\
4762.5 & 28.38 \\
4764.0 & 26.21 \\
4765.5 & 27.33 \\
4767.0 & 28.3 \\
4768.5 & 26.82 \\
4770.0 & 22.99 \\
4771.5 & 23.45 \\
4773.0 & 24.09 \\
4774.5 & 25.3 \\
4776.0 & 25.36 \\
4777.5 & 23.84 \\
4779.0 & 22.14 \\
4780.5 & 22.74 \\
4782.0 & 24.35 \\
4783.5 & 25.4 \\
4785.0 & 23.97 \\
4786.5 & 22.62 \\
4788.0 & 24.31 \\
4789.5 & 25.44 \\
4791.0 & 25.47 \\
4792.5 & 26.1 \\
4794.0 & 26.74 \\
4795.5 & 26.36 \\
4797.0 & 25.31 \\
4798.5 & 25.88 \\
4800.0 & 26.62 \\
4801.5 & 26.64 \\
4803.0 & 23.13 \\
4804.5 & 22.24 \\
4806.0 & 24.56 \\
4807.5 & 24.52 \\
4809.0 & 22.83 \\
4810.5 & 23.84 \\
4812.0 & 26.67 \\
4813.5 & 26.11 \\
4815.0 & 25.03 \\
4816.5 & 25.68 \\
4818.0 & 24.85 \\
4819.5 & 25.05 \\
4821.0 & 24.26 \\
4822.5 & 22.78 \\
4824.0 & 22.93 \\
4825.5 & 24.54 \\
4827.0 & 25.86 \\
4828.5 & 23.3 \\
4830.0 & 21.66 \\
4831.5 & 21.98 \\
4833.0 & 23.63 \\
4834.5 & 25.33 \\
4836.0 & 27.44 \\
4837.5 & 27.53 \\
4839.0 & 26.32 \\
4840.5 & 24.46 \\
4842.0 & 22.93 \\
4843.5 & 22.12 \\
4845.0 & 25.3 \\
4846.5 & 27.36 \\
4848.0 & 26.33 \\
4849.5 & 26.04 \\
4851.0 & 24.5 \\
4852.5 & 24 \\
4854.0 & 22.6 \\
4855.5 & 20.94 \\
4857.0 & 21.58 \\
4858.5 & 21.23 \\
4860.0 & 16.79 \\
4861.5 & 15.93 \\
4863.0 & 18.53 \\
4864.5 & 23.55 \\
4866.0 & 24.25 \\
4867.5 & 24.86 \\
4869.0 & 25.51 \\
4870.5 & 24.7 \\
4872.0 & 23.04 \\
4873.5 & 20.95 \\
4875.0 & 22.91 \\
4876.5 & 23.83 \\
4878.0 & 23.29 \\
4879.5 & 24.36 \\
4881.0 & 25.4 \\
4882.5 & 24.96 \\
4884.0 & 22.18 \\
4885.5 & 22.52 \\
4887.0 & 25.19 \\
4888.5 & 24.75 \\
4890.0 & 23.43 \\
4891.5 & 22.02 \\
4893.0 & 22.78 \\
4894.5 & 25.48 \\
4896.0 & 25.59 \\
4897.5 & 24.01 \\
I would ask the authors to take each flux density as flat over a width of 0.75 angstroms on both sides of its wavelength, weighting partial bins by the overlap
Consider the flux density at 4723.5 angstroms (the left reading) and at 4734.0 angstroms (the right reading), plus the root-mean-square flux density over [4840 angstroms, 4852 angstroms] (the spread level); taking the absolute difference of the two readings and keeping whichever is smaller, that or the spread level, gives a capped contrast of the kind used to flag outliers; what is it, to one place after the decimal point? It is 2.6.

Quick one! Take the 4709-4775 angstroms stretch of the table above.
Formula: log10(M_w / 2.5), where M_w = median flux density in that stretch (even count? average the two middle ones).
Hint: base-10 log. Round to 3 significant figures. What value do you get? 1.01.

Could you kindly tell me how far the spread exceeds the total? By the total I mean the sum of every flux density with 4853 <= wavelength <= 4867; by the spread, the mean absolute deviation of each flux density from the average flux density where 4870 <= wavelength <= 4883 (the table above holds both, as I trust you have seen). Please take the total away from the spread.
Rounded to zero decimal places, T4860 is -184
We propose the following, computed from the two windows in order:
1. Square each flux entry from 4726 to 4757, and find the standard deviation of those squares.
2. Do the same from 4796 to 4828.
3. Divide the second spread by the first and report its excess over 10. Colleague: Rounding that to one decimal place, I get -9.4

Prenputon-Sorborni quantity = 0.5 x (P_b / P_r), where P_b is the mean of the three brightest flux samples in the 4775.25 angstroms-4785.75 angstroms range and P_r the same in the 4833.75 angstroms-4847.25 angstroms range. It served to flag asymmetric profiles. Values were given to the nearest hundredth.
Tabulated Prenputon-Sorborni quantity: 0.46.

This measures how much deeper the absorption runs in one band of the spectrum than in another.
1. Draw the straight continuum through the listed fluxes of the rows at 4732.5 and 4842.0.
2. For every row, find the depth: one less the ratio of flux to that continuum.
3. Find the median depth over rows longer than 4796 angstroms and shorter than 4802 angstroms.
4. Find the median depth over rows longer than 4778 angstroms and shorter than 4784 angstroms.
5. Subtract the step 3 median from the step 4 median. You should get 0.13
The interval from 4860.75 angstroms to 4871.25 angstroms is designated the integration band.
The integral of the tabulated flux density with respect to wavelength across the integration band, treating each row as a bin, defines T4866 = 236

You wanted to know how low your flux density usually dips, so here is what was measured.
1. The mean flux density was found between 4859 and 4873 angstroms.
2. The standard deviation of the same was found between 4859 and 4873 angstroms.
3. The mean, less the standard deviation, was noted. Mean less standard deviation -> 18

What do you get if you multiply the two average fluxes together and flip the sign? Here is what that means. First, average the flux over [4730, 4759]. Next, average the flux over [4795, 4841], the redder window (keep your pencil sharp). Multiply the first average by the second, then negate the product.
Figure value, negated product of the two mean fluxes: -635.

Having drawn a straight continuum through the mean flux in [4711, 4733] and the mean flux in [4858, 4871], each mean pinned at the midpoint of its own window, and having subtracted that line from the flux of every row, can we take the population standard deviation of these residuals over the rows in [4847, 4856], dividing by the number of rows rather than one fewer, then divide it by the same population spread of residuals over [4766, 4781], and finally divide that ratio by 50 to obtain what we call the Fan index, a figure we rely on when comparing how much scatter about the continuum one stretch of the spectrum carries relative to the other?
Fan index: 0.0205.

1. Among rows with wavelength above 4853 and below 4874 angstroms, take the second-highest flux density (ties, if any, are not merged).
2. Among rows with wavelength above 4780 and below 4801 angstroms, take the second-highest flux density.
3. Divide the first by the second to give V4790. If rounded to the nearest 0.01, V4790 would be 0.93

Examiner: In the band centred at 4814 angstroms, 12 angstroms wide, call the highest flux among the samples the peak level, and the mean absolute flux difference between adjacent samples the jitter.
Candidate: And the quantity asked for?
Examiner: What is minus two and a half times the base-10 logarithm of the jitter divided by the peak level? 3.5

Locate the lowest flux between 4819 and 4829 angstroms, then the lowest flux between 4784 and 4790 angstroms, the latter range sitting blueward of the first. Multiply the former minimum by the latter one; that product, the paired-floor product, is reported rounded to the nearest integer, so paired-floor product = 515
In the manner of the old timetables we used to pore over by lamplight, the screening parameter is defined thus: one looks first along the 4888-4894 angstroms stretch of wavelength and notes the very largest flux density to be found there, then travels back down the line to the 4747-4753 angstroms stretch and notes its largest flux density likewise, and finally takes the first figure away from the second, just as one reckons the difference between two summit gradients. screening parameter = 2.3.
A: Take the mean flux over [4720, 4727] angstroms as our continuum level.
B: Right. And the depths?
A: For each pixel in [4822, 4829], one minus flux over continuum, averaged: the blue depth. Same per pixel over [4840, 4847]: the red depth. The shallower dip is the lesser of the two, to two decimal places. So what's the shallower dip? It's -0.08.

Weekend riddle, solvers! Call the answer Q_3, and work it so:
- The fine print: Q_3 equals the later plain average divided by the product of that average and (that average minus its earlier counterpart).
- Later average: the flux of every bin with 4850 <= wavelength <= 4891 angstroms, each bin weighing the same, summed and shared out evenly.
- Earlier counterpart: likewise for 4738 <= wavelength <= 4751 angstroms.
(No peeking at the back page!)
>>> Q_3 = -0.4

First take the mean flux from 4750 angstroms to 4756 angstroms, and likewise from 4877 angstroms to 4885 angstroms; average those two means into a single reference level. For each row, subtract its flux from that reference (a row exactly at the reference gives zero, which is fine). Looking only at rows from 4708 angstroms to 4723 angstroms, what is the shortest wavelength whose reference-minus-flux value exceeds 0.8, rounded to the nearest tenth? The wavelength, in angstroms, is 4708.5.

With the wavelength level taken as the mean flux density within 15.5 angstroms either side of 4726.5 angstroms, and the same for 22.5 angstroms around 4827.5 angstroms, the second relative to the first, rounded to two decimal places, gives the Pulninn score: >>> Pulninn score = 1.00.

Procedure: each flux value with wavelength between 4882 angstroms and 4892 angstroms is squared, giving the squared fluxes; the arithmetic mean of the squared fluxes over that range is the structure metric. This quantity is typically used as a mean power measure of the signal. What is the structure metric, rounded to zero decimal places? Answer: 558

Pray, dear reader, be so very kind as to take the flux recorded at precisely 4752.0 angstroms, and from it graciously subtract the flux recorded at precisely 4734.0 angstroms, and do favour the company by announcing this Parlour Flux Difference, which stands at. 2.7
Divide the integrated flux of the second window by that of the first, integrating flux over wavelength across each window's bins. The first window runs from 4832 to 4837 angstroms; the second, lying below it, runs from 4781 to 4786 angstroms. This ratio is 0.96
